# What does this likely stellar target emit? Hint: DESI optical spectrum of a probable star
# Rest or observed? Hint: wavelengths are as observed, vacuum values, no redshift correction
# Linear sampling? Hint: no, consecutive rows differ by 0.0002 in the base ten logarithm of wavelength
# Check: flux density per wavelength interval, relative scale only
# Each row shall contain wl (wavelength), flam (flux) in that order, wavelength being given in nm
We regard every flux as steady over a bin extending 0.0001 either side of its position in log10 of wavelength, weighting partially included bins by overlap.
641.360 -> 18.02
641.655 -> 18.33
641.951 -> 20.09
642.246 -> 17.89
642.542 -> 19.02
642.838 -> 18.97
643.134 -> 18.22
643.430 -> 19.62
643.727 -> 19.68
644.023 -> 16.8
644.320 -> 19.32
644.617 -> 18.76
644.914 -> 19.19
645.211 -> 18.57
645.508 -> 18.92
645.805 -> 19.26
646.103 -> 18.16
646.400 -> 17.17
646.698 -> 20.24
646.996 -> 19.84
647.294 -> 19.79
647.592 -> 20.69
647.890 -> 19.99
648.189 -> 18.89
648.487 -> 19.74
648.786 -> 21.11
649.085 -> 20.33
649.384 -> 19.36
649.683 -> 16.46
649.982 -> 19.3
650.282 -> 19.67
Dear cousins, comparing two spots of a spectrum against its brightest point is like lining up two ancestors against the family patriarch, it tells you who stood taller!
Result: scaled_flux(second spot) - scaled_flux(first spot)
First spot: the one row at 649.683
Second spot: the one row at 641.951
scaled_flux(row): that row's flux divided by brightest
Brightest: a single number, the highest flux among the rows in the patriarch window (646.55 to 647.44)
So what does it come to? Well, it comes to 0.18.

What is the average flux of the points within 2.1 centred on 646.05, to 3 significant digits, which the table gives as 18.9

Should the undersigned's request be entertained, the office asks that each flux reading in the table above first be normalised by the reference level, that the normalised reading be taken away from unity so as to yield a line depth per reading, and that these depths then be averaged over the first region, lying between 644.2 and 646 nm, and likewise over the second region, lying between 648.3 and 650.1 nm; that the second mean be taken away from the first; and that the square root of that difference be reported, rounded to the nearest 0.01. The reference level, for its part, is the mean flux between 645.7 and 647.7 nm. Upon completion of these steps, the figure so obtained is 0.14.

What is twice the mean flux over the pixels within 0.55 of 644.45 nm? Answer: 37.0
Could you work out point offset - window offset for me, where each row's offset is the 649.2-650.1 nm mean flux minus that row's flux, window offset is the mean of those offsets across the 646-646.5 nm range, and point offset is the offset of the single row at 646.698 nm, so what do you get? -2.6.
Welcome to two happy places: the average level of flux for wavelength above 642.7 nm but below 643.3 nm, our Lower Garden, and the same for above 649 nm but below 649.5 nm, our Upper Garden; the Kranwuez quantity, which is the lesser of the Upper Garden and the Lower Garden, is 18.6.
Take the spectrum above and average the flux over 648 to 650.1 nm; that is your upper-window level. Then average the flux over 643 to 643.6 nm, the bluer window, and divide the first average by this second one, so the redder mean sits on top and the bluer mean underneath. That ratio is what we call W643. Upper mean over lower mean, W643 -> 1.02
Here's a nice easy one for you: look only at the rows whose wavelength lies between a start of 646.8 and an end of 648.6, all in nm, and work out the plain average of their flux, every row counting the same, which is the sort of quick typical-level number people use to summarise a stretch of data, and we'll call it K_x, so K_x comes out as 19.8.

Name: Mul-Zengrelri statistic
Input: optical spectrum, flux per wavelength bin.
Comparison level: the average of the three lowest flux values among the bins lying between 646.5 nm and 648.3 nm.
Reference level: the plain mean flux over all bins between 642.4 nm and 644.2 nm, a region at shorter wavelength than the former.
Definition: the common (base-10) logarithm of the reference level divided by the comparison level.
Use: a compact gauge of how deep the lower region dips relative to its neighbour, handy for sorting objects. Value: -0.018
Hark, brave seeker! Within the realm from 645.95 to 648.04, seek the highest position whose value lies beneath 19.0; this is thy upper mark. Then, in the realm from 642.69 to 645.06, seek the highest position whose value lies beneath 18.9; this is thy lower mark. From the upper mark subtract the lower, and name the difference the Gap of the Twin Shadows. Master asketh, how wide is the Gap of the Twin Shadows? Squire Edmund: 1.78 nm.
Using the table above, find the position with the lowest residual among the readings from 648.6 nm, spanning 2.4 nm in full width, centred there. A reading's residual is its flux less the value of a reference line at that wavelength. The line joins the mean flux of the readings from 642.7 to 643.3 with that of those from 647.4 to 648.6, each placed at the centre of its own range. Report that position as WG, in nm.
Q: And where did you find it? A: 649.683 nm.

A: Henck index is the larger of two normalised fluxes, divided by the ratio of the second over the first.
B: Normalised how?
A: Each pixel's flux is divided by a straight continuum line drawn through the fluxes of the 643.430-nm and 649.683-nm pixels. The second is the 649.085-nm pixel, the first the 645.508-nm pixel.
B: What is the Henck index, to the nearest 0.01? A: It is 1.02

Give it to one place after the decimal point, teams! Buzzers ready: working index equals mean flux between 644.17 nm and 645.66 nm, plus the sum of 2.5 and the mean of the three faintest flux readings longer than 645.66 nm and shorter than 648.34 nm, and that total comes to 39.5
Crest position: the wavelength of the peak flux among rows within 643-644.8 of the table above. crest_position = 643.727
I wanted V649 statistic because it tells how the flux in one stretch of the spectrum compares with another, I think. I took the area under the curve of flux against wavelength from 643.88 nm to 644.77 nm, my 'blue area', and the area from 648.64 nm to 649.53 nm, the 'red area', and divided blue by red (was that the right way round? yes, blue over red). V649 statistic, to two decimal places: 0.90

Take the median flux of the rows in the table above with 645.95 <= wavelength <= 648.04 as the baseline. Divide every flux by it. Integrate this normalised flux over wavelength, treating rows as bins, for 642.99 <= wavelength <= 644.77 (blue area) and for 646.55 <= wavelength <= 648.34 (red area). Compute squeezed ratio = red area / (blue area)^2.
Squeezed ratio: 0.636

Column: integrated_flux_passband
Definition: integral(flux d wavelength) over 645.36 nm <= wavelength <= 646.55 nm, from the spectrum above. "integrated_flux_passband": 21.9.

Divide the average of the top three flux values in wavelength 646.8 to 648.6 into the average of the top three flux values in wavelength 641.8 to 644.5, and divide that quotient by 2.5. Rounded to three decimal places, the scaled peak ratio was 0.393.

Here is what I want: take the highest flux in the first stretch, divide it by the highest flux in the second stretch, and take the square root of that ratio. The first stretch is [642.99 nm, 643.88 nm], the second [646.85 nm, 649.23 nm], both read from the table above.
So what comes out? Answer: 0.97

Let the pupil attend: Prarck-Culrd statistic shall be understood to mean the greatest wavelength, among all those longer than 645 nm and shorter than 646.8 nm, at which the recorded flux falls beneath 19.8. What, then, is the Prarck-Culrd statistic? 646.400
